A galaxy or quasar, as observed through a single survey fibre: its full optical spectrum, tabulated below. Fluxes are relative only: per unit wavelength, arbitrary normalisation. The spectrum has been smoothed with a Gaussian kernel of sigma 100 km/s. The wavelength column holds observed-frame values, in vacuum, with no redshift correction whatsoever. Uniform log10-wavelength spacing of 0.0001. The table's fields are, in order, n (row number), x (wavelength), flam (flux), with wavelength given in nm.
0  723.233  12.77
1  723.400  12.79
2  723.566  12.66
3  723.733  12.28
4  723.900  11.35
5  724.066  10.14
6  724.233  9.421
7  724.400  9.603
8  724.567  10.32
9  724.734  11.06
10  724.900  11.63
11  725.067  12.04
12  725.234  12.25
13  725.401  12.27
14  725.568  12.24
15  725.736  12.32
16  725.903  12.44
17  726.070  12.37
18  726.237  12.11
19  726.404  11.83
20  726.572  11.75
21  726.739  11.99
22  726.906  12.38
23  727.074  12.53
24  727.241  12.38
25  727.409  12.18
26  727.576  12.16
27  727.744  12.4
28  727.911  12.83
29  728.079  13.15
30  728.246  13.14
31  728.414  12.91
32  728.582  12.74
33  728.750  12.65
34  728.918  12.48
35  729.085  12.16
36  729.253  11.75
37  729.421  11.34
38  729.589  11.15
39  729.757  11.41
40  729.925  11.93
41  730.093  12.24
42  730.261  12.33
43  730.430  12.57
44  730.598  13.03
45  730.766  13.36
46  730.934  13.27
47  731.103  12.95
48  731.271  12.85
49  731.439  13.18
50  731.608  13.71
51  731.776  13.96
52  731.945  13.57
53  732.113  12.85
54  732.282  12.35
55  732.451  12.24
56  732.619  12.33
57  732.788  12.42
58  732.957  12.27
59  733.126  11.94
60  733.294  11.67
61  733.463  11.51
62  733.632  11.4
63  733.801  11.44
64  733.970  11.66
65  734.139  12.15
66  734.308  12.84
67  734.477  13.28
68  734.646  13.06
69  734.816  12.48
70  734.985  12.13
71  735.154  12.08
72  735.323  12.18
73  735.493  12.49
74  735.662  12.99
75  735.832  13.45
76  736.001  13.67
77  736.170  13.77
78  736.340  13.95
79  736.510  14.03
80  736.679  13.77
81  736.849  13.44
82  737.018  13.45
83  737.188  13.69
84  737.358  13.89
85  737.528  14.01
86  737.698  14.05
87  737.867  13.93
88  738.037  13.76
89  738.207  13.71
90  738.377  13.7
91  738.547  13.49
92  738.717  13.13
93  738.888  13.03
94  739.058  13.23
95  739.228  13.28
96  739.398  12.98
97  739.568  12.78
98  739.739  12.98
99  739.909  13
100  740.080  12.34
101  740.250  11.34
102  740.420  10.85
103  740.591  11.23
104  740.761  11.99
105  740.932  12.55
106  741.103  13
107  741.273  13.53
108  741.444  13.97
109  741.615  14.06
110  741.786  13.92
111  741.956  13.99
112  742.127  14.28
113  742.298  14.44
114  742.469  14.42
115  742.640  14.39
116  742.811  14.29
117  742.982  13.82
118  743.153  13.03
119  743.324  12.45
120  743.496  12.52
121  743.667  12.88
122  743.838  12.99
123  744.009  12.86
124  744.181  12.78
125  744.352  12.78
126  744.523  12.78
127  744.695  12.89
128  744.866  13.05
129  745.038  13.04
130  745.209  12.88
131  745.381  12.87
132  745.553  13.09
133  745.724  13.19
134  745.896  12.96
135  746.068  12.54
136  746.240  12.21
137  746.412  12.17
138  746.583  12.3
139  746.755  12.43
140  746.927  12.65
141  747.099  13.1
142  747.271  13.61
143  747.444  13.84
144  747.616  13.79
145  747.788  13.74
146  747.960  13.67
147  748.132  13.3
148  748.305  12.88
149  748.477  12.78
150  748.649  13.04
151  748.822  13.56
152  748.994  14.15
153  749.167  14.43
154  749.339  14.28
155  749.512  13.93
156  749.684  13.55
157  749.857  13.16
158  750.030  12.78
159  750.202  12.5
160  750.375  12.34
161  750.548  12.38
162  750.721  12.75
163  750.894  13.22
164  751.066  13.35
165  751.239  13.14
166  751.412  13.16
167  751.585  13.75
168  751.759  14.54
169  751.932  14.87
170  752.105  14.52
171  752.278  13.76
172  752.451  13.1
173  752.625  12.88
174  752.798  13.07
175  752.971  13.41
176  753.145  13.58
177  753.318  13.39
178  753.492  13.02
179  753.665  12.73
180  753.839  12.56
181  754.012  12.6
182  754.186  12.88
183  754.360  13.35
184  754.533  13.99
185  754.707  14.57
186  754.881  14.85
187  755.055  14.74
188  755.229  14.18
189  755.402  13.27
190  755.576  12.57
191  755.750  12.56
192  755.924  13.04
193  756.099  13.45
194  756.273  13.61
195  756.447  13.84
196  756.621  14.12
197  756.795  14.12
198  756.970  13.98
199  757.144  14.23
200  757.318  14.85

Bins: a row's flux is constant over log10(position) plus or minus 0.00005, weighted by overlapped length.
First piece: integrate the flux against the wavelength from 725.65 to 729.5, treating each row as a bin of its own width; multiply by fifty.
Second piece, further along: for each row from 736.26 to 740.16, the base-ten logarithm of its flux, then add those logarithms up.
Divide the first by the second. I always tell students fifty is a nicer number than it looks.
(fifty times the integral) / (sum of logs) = 91.6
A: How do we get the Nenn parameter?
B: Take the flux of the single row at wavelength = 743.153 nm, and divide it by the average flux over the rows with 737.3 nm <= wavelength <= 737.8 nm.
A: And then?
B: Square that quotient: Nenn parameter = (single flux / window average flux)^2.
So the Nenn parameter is 0.87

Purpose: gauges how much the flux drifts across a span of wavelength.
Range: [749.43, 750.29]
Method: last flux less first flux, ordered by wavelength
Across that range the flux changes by -1.4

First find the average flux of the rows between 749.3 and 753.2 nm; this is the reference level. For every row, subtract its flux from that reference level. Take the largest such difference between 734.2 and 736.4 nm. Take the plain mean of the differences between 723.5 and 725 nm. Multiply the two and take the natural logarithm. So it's 1.2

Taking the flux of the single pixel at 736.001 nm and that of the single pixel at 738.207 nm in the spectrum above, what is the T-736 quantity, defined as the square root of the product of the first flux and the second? 13.7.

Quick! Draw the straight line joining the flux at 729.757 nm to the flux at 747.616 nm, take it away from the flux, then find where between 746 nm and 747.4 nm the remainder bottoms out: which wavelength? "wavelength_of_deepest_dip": 746.412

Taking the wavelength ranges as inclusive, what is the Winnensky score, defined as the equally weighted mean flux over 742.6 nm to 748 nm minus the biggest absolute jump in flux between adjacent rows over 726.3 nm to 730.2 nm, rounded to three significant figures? 12.5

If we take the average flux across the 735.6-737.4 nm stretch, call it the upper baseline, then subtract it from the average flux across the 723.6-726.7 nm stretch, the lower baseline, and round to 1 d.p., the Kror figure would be -2.1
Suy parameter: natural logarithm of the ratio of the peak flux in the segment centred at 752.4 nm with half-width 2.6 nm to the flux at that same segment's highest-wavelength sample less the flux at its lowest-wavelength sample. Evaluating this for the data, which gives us 2.2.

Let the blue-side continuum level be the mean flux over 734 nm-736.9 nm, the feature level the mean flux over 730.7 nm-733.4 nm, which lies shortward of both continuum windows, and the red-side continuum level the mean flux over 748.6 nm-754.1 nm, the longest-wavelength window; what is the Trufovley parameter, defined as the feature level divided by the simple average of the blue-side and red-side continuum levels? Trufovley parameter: 0.97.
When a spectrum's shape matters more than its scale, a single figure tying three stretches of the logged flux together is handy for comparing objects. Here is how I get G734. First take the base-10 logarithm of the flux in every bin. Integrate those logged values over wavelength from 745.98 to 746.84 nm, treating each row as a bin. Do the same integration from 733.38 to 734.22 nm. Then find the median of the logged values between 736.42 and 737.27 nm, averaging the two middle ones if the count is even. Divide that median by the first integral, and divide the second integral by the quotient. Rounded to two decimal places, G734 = 0.74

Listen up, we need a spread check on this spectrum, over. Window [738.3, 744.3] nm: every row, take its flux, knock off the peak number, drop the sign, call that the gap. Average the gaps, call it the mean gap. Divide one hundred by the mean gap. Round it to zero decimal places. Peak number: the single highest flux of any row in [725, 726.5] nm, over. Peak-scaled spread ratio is 106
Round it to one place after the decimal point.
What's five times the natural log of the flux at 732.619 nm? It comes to 12.6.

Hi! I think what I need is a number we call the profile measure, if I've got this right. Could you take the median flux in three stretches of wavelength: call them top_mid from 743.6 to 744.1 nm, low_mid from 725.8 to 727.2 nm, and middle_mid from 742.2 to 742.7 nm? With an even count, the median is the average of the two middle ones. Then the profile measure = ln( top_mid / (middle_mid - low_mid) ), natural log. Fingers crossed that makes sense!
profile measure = 1.8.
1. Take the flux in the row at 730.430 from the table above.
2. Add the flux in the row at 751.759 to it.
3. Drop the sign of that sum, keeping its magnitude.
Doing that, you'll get 27.1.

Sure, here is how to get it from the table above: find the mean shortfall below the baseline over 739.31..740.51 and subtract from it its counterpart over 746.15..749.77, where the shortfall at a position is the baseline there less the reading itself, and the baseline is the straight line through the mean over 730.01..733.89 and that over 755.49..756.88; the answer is 0.7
